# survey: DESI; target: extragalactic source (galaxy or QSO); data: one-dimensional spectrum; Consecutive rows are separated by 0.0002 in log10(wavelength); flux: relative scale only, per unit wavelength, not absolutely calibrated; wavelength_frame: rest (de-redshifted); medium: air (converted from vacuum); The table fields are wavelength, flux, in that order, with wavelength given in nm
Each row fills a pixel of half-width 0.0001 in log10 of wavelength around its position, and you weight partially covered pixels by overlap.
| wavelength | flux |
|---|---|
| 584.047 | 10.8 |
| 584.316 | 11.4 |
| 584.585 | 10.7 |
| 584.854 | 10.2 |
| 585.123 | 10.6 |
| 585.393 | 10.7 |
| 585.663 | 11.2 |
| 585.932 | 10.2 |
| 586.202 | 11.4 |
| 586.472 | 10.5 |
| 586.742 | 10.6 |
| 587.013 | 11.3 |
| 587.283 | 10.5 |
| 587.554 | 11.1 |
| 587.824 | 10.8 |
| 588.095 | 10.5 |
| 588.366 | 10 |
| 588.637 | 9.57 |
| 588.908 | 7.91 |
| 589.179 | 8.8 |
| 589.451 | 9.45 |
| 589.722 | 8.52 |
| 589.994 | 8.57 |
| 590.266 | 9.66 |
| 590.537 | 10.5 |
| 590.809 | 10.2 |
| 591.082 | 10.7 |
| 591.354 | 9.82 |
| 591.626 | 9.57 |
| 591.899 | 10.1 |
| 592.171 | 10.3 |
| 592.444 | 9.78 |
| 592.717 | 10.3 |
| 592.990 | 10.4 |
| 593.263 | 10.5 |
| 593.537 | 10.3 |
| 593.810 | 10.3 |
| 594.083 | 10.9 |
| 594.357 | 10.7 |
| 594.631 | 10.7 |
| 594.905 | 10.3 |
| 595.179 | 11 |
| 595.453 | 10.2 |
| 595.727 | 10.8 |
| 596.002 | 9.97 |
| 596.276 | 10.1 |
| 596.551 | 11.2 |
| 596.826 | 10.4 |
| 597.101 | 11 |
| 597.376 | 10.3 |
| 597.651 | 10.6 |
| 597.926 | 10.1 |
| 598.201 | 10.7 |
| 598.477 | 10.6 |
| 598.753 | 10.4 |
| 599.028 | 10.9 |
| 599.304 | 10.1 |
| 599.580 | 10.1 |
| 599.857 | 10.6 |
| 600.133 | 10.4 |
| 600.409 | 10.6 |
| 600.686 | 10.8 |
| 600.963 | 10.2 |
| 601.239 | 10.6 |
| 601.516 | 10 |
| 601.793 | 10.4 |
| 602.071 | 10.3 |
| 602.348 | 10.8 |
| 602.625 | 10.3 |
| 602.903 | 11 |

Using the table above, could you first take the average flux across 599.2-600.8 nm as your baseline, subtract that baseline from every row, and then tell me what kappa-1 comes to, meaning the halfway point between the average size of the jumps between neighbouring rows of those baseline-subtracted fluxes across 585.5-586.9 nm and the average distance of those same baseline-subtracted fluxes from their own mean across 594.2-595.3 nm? 0.494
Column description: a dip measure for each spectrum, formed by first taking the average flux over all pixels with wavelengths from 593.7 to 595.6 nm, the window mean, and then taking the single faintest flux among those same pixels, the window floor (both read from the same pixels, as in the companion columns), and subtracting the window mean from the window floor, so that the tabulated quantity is -0.39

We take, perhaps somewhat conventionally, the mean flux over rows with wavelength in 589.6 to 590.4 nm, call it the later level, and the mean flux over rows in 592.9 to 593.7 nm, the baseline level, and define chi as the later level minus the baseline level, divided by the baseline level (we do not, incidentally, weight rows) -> -0.14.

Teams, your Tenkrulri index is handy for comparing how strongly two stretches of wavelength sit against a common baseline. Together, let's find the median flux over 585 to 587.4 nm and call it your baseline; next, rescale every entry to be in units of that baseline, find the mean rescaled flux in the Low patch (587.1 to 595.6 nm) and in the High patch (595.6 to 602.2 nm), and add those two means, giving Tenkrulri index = 1.94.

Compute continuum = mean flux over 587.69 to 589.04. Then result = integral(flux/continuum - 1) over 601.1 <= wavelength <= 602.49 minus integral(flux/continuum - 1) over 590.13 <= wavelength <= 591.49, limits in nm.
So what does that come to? 0.04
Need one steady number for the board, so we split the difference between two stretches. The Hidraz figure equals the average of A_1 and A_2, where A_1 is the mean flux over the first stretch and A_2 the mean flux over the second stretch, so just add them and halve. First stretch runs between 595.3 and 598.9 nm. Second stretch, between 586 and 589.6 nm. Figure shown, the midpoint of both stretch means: 10.34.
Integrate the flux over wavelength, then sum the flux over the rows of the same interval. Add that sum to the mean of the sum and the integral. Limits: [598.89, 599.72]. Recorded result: 51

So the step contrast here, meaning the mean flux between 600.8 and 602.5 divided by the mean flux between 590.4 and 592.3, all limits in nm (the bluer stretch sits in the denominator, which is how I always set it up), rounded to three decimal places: 1.021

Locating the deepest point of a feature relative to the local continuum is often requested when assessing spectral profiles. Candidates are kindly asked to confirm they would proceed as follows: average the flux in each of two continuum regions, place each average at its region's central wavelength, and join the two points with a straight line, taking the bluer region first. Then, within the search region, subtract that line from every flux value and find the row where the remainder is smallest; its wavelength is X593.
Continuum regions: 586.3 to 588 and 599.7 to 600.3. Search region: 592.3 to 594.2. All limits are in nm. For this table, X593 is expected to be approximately 592.444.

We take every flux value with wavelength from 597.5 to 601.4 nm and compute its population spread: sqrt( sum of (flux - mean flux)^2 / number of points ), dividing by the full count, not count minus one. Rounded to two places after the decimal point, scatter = 0.26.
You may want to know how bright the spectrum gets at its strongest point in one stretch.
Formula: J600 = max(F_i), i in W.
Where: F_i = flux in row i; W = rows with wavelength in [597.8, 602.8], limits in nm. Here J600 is 10.9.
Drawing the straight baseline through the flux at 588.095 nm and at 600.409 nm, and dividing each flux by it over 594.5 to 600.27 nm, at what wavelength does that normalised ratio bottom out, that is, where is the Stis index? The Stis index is 596.002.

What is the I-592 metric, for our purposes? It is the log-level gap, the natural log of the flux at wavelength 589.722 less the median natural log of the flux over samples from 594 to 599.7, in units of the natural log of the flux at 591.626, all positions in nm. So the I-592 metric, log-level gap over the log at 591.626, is -0.10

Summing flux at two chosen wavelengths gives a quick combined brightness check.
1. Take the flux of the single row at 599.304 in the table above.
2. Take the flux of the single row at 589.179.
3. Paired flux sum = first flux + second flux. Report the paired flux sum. 18.9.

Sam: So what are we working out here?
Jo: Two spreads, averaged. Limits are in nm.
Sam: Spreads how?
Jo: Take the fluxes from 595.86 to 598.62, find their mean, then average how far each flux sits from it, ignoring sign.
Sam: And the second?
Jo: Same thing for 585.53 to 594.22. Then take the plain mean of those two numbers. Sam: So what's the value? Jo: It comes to 0.47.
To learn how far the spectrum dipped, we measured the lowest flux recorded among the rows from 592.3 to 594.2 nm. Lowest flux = 9.78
